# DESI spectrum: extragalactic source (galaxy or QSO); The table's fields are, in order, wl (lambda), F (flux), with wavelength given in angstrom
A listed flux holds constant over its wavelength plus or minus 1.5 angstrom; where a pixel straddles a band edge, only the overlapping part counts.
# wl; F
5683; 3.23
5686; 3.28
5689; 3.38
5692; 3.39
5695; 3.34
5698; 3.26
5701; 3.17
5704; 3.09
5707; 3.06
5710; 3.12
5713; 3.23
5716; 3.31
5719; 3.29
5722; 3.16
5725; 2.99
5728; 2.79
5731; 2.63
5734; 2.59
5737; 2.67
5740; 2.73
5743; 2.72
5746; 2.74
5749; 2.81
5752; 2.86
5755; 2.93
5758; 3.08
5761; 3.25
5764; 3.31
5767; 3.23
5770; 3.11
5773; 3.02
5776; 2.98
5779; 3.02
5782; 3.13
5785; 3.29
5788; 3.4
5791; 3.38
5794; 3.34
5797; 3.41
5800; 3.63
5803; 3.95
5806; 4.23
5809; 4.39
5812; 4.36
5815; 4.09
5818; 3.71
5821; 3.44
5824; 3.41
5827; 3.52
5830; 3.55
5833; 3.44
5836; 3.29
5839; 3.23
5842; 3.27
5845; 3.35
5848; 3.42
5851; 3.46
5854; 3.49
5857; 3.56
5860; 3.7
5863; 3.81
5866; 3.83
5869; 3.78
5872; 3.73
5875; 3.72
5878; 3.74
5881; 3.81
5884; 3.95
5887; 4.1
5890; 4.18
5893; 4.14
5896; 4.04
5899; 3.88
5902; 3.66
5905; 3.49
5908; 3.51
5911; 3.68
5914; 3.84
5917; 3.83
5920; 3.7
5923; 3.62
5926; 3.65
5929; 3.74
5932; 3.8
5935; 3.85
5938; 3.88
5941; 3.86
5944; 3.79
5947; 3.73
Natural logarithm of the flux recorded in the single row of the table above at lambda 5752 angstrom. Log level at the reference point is 1.05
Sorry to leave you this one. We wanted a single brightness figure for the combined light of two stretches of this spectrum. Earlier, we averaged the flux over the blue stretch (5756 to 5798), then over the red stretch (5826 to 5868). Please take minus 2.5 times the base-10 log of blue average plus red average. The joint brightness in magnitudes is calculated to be -2.07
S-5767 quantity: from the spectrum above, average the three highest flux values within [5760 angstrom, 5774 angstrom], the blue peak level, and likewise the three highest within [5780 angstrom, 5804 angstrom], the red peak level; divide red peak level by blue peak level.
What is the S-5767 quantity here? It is 1.12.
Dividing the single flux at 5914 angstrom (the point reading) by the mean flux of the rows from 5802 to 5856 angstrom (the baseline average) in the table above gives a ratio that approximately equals 1.05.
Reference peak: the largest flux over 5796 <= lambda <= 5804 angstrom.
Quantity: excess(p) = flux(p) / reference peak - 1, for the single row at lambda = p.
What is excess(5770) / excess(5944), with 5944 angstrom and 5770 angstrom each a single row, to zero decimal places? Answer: 5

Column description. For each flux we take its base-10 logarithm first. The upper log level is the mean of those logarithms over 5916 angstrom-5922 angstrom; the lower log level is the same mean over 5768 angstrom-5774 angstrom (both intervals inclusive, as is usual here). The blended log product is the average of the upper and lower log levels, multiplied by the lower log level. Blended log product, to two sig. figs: 0.26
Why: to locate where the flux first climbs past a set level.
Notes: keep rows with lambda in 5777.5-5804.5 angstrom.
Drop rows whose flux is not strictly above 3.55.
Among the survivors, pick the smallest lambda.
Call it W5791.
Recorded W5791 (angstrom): 5800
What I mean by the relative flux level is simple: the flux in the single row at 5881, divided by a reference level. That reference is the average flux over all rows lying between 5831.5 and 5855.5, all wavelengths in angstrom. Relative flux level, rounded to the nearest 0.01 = 1.13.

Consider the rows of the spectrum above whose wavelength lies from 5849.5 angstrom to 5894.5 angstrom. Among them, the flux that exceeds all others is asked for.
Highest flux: 4.18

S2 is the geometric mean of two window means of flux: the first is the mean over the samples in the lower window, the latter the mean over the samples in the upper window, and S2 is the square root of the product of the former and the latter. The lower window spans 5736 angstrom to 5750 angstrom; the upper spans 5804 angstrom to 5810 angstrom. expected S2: 3.4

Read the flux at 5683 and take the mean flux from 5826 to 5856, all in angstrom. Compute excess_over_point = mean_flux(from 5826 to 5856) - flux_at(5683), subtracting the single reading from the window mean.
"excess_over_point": 0.17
